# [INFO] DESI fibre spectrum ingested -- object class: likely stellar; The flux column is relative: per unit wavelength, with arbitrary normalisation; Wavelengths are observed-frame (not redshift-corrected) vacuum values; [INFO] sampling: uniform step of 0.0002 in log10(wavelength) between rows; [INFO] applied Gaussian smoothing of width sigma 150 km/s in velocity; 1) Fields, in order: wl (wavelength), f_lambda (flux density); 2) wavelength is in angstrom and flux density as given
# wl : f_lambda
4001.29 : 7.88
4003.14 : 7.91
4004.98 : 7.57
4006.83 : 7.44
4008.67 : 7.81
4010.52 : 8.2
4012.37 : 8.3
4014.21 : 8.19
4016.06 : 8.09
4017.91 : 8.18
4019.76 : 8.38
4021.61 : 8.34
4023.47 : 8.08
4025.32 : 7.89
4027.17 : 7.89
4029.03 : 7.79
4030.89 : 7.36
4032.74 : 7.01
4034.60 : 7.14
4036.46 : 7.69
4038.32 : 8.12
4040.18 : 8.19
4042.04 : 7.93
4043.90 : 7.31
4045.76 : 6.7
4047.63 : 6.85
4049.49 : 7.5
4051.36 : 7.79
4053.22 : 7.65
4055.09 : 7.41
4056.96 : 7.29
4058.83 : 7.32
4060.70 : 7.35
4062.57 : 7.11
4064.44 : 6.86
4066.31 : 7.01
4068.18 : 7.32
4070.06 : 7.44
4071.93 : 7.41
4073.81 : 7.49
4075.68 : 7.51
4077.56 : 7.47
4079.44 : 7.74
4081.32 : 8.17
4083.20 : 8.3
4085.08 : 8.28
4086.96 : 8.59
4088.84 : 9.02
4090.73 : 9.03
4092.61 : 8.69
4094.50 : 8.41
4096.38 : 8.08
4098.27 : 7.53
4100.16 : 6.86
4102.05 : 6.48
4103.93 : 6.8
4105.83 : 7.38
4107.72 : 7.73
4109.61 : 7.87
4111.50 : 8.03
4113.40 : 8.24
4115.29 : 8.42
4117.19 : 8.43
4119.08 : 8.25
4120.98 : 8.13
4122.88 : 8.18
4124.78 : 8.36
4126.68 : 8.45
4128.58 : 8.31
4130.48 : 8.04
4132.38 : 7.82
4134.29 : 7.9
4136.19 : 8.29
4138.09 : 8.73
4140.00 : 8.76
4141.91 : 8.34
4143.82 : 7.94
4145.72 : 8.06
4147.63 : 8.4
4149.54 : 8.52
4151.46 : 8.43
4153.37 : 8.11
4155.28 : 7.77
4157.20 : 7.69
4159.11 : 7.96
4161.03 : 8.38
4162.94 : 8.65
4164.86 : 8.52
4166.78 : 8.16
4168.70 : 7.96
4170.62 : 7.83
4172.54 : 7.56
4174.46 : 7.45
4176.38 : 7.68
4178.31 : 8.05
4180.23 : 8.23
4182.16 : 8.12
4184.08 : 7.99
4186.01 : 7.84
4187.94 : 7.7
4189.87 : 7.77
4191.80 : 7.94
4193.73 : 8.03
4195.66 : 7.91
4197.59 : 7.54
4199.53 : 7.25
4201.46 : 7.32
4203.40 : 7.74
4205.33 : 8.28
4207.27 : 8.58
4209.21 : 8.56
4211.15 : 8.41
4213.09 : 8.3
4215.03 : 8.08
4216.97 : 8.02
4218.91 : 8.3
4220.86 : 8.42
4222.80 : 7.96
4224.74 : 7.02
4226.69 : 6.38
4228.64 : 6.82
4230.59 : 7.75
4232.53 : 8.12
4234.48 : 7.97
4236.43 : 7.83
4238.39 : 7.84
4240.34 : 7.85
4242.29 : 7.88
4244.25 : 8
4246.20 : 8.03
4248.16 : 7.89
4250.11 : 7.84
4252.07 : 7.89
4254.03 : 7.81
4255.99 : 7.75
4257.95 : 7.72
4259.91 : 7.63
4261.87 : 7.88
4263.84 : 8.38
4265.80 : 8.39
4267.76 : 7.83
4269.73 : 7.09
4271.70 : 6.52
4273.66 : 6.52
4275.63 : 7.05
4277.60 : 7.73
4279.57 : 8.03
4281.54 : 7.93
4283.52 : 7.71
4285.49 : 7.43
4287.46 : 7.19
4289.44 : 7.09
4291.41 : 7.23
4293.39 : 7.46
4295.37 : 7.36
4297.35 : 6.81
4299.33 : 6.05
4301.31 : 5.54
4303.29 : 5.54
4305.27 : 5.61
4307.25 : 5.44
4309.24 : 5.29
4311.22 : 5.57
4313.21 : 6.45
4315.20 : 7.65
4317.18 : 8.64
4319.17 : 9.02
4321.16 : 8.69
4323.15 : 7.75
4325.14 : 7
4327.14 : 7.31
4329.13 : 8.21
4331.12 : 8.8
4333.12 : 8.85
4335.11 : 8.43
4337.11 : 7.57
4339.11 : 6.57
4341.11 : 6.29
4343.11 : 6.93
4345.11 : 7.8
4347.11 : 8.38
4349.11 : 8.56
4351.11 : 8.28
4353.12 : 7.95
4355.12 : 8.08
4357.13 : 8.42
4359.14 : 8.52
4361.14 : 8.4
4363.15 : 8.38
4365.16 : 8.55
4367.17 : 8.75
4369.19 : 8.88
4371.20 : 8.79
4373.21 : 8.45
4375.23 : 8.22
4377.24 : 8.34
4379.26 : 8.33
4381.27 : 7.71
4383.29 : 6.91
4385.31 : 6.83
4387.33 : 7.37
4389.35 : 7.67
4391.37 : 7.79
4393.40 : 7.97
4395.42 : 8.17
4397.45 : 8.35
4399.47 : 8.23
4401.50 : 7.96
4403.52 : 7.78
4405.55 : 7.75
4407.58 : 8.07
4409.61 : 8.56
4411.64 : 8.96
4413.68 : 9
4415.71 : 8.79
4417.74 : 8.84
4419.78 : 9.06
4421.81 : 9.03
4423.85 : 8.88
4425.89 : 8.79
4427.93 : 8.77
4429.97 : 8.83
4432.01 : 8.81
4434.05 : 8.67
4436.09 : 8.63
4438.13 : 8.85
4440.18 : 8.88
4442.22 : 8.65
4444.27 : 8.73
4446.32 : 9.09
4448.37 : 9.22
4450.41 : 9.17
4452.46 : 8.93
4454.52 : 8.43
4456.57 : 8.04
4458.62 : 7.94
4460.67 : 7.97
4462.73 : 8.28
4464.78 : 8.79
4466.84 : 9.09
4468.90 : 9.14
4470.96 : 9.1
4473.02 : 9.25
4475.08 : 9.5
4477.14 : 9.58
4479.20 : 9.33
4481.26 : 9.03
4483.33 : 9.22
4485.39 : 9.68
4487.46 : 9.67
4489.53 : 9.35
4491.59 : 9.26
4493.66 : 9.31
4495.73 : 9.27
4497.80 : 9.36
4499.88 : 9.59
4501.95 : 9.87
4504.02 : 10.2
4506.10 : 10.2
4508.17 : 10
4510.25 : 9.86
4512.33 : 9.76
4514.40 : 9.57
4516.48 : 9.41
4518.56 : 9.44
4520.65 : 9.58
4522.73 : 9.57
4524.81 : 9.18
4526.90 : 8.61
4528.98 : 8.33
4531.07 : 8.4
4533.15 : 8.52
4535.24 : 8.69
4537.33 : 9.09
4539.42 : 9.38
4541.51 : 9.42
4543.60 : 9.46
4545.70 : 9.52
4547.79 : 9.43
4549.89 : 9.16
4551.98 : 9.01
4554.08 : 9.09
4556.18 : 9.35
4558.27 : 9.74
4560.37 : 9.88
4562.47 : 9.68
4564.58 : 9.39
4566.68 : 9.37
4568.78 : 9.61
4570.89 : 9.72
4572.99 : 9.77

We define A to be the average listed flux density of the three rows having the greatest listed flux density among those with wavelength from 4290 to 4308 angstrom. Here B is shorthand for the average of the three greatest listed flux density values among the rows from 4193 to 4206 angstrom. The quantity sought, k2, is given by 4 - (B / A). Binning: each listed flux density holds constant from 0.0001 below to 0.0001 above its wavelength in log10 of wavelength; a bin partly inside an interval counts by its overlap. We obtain 2.90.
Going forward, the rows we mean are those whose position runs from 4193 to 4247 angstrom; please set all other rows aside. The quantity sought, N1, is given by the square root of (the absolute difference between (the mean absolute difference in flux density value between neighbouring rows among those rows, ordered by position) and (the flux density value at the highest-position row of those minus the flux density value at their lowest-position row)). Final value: 0.52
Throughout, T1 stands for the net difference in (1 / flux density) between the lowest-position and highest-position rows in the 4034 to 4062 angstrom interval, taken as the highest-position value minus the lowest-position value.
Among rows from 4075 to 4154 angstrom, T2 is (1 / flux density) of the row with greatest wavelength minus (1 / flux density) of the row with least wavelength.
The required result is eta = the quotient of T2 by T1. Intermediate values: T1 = -0.004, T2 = -0.010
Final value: 2.5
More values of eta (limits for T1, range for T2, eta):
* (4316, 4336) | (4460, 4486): -7.7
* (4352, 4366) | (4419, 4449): 0.2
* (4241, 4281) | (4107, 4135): 1.2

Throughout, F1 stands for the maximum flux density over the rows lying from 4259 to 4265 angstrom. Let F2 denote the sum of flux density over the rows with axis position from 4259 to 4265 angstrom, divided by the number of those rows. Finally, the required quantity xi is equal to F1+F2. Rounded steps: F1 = 8.38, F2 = 8.0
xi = 16.3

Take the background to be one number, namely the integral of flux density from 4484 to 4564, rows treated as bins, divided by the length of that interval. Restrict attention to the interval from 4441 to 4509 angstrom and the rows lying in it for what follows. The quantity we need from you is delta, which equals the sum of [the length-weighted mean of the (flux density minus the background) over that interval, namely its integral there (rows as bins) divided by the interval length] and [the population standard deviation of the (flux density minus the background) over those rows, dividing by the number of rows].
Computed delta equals 0.3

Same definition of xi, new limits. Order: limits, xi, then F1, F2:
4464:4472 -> 18.2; 9.14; 9.0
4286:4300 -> 14.5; 7.46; 7.0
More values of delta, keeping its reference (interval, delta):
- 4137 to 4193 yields -1.0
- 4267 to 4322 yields -1.4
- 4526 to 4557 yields 0.0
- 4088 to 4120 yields -0.7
